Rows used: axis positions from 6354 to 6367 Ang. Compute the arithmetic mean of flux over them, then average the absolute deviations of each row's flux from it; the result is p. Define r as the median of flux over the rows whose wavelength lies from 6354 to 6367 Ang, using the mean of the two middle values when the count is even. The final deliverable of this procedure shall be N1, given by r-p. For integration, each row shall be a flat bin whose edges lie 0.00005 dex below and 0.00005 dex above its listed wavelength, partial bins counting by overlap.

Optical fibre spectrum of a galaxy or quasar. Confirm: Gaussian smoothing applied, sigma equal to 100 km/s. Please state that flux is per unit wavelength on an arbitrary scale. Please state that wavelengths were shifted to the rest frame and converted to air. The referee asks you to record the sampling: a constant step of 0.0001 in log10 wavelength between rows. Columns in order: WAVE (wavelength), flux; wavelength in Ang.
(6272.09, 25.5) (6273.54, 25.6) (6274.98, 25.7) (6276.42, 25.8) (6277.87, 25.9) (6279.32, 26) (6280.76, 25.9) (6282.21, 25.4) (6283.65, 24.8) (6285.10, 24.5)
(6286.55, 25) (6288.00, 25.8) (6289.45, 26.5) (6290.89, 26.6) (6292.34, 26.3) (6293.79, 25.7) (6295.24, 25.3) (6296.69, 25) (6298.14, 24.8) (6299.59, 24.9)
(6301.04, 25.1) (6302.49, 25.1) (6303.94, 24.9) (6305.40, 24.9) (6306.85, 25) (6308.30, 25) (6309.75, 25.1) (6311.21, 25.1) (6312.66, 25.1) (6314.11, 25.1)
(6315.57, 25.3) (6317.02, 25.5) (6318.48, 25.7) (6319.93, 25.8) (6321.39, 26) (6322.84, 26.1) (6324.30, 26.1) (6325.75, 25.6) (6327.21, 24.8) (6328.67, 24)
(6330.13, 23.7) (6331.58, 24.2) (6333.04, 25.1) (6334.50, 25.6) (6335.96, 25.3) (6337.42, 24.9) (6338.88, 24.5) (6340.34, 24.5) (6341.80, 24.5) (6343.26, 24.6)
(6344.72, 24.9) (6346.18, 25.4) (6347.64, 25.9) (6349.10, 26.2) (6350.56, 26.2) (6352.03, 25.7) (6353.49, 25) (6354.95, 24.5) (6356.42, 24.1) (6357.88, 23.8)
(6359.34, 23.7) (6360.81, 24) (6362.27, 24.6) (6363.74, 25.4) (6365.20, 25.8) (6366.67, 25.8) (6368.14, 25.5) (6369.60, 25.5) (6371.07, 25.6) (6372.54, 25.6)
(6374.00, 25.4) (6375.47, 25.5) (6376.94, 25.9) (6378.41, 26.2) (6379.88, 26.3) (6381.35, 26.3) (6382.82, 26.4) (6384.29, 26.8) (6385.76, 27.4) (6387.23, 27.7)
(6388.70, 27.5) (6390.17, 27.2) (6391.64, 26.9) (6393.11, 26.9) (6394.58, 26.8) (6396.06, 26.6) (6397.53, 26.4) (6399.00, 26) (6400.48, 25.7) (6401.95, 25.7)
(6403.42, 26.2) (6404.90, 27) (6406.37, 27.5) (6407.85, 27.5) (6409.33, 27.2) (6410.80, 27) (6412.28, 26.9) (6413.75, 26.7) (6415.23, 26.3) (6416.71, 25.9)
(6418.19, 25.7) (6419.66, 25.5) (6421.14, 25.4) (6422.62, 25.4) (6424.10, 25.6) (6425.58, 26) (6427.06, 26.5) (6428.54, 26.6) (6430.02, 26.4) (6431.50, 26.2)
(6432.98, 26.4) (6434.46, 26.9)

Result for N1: 23.8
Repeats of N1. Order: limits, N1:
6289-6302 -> 24.7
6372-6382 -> 25.6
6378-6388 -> 25.9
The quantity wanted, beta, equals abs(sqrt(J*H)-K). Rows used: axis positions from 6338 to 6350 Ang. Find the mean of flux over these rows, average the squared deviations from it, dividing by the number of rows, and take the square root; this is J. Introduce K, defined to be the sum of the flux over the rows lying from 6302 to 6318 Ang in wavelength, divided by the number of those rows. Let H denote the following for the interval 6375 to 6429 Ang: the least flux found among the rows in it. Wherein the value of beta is 21.1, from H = 25.4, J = 0.64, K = 25.1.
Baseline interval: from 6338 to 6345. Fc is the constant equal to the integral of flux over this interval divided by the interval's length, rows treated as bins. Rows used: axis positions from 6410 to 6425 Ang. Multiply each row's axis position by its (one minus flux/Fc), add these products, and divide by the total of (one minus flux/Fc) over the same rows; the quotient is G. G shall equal 6415.8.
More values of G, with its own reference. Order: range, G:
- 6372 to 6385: 6379.5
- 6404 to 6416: 6409.6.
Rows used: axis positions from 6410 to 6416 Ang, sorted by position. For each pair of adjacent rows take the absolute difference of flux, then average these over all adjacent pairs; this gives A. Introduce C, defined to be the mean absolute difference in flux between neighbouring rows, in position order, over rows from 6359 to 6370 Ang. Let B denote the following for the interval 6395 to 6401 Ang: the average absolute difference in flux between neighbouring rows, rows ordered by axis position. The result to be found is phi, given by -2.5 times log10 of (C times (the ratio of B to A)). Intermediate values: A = 0.23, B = 0.3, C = 0.343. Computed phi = 0.89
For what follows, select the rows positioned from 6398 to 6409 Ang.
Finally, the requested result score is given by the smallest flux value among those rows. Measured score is 25.7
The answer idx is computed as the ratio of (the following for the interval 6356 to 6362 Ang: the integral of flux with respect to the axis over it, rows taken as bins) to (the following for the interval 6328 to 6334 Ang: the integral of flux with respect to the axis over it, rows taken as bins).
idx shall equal 0.99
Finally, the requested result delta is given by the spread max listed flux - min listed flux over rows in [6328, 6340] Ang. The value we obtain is 1.9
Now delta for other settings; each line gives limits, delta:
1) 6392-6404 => 1.2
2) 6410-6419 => 1.3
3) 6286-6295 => 1.6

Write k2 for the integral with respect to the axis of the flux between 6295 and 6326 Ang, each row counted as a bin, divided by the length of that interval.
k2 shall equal 25.3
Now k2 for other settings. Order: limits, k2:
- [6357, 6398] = 26.0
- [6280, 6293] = 25.7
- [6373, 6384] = 26.0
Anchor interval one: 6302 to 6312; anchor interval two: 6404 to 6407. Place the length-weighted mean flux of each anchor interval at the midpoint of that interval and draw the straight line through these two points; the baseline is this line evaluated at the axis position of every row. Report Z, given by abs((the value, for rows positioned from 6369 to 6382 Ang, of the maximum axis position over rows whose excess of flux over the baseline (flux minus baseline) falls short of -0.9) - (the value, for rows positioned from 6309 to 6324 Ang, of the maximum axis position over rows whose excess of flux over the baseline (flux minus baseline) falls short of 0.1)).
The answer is 61.4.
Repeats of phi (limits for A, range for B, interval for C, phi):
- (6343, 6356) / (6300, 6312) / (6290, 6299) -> 3.26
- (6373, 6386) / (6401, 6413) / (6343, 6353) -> 0.80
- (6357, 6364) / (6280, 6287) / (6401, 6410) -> 0.88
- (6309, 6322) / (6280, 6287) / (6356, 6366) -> -0.61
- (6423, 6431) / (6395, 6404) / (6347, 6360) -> 1.21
